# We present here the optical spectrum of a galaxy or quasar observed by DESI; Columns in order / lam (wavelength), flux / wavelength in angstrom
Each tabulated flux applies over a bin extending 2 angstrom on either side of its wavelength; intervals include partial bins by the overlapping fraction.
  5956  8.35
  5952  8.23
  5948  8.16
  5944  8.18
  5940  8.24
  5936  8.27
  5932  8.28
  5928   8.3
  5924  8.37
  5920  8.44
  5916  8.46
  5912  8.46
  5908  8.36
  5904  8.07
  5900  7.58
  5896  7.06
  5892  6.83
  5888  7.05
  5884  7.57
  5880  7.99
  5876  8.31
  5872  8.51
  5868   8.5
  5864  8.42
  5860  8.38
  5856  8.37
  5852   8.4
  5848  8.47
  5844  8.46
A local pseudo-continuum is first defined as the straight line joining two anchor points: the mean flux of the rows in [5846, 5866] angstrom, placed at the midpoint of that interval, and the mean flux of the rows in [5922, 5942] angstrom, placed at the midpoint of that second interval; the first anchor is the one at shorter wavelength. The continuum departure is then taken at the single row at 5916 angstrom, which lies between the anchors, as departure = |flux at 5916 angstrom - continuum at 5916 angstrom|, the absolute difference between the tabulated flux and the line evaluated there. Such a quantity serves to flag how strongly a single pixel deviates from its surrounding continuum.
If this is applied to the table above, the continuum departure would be 0.14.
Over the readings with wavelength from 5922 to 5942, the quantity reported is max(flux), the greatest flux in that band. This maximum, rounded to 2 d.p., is 8.37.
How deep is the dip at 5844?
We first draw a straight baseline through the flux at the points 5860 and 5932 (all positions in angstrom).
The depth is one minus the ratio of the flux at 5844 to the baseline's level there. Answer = -0.01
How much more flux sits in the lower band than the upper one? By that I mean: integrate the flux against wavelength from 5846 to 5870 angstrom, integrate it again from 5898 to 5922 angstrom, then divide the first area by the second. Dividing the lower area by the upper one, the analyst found 1.02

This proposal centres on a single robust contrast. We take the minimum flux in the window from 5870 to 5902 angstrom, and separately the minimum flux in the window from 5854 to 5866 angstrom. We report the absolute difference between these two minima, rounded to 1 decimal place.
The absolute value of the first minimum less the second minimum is 1.5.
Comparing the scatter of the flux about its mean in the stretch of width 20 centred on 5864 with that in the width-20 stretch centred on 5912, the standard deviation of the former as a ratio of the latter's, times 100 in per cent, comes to 40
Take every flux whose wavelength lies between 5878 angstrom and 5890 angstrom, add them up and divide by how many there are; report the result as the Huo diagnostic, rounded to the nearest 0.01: 7.54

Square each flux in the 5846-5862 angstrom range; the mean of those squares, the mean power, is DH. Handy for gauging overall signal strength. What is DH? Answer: 70.6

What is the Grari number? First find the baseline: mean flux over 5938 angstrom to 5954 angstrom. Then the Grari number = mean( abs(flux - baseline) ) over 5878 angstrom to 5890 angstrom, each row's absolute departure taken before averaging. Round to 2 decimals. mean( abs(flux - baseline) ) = 0.67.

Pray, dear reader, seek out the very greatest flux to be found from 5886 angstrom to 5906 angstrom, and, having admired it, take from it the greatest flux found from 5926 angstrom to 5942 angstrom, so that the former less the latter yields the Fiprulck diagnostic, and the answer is -0.23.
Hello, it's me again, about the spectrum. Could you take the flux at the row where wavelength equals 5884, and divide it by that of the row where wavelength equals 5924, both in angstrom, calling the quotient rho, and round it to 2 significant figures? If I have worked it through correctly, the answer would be 0.90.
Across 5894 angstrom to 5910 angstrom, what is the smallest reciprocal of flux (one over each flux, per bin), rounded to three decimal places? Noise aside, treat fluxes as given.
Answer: 0.120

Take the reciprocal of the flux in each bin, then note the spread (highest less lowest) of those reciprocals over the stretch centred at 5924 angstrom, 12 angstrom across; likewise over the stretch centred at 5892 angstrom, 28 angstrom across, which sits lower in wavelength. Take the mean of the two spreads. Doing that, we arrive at 0.012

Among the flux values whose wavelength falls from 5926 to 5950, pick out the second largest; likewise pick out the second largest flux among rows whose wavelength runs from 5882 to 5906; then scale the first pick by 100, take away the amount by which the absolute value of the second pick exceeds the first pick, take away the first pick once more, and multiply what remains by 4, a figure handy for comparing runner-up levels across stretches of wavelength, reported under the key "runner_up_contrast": 3282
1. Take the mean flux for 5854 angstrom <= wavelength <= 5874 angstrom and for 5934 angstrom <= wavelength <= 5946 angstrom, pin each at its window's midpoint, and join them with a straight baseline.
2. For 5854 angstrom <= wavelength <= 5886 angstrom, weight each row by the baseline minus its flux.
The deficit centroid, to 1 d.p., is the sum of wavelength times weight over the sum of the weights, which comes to 5880.6 angstrom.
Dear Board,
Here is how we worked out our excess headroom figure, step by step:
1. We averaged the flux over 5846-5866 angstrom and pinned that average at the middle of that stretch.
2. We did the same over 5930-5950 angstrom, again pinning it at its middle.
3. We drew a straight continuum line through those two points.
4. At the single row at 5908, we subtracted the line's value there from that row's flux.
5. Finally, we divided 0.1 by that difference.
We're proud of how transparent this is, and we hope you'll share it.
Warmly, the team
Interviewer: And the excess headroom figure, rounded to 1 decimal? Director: 1.5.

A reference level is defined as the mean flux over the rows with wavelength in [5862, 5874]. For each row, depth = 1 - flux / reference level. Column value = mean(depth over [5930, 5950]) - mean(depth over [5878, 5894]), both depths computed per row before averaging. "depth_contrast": -0.102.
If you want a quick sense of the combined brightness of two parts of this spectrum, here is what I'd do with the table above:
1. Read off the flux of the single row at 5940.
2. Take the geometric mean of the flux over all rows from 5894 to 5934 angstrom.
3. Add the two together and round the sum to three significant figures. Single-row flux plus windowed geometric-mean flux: 16.4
